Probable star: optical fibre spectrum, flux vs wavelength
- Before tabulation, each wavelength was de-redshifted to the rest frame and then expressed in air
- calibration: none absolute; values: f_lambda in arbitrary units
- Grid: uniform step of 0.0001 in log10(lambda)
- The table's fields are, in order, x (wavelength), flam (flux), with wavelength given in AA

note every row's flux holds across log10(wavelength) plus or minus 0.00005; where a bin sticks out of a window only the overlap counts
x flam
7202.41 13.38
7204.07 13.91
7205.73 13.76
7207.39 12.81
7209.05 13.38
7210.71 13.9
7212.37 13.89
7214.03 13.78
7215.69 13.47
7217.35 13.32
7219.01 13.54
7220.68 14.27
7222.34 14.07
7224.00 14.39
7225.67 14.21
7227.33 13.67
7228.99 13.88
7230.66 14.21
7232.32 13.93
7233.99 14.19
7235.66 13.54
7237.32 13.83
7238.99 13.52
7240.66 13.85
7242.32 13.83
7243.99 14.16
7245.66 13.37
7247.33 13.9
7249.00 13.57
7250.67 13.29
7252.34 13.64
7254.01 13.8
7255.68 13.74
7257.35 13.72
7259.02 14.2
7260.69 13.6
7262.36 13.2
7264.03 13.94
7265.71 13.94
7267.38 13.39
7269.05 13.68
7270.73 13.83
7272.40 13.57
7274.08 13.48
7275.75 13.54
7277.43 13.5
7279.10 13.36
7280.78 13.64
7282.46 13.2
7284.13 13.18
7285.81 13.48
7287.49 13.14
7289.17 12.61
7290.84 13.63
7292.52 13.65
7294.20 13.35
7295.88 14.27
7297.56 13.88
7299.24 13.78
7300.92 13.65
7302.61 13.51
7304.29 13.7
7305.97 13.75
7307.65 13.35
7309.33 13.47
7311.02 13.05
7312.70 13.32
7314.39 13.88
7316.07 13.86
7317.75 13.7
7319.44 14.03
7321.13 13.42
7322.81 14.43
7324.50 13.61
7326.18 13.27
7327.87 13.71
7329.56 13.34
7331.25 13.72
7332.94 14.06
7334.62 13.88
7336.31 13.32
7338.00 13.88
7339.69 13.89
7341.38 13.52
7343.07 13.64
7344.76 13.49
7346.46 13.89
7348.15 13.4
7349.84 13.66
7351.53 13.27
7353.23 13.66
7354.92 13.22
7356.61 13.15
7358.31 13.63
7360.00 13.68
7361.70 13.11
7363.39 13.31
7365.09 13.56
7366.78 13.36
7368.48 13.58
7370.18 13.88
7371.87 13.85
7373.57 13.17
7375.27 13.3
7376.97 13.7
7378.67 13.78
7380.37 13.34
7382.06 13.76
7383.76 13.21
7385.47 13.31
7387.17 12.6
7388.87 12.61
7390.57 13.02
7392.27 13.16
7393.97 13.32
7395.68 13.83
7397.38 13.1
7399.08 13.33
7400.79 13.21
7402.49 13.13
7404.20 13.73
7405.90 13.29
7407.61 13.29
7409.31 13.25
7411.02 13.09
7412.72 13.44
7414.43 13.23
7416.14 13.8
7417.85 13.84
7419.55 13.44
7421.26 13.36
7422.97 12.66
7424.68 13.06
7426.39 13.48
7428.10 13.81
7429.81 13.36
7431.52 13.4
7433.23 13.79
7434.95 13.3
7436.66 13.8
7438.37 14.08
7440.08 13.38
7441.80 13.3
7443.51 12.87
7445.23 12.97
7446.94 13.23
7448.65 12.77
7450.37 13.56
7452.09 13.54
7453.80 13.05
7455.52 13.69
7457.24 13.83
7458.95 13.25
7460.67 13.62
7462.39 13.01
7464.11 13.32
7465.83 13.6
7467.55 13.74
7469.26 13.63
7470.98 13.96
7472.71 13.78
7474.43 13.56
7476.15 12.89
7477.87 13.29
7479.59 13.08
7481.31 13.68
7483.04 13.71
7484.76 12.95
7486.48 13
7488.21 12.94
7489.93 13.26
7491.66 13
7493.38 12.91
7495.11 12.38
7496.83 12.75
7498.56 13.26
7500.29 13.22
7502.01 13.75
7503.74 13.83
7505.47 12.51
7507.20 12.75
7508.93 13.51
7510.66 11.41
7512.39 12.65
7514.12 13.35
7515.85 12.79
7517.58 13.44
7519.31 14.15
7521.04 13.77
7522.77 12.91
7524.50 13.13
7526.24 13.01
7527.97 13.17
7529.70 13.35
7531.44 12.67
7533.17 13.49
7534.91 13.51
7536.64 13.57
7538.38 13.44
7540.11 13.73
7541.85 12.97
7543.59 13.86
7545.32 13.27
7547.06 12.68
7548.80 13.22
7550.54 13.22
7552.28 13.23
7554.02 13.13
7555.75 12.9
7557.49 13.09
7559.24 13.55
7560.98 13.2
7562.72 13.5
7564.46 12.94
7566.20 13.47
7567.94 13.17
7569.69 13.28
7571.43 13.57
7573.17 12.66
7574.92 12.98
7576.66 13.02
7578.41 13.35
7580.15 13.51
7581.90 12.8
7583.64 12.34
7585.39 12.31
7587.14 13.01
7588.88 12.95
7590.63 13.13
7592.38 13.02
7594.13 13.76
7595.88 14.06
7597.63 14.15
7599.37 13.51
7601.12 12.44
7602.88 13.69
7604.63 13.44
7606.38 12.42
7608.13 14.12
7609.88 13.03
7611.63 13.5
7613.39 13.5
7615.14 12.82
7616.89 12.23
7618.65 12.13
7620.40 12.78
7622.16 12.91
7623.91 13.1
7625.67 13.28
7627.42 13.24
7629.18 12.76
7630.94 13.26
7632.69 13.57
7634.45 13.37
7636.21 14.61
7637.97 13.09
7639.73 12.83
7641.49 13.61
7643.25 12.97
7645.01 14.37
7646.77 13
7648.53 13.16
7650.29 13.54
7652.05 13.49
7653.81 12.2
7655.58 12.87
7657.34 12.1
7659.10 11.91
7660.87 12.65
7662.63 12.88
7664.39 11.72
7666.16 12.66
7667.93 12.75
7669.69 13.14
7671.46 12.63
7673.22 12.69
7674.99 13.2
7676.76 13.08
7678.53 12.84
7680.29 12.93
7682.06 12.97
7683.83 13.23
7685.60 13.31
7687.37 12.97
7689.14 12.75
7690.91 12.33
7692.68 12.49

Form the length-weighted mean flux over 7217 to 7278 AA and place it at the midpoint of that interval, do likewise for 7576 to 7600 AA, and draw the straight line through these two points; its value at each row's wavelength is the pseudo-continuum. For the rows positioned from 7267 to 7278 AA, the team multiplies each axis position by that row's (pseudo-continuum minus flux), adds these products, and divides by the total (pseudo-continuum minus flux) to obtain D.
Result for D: 7272.7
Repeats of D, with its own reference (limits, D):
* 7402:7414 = 7408.0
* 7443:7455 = 7446.9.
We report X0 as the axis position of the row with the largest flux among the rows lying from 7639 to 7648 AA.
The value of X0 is 7645.01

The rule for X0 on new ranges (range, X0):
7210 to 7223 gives 7220.68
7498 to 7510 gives 7503.74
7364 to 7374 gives 7370.18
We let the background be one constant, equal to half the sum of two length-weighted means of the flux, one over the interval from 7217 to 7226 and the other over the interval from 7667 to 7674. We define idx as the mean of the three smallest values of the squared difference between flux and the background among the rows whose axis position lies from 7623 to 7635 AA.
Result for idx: 0.011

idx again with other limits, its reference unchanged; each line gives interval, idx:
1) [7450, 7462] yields 0.023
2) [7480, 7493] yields 0.066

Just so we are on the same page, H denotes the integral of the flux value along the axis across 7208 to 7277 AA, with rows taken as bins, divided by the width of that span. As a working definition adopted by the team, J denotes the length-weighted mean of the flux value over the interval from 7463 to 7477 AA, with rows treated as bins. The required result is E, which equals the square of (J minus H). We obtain 0.04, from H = 13.8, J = 13.5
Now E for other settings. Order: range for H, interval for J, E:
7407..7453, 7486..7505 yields 0.07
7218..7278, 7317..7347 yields 0.01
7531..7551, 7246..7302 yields 0.07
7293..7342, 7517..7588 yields 0.22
